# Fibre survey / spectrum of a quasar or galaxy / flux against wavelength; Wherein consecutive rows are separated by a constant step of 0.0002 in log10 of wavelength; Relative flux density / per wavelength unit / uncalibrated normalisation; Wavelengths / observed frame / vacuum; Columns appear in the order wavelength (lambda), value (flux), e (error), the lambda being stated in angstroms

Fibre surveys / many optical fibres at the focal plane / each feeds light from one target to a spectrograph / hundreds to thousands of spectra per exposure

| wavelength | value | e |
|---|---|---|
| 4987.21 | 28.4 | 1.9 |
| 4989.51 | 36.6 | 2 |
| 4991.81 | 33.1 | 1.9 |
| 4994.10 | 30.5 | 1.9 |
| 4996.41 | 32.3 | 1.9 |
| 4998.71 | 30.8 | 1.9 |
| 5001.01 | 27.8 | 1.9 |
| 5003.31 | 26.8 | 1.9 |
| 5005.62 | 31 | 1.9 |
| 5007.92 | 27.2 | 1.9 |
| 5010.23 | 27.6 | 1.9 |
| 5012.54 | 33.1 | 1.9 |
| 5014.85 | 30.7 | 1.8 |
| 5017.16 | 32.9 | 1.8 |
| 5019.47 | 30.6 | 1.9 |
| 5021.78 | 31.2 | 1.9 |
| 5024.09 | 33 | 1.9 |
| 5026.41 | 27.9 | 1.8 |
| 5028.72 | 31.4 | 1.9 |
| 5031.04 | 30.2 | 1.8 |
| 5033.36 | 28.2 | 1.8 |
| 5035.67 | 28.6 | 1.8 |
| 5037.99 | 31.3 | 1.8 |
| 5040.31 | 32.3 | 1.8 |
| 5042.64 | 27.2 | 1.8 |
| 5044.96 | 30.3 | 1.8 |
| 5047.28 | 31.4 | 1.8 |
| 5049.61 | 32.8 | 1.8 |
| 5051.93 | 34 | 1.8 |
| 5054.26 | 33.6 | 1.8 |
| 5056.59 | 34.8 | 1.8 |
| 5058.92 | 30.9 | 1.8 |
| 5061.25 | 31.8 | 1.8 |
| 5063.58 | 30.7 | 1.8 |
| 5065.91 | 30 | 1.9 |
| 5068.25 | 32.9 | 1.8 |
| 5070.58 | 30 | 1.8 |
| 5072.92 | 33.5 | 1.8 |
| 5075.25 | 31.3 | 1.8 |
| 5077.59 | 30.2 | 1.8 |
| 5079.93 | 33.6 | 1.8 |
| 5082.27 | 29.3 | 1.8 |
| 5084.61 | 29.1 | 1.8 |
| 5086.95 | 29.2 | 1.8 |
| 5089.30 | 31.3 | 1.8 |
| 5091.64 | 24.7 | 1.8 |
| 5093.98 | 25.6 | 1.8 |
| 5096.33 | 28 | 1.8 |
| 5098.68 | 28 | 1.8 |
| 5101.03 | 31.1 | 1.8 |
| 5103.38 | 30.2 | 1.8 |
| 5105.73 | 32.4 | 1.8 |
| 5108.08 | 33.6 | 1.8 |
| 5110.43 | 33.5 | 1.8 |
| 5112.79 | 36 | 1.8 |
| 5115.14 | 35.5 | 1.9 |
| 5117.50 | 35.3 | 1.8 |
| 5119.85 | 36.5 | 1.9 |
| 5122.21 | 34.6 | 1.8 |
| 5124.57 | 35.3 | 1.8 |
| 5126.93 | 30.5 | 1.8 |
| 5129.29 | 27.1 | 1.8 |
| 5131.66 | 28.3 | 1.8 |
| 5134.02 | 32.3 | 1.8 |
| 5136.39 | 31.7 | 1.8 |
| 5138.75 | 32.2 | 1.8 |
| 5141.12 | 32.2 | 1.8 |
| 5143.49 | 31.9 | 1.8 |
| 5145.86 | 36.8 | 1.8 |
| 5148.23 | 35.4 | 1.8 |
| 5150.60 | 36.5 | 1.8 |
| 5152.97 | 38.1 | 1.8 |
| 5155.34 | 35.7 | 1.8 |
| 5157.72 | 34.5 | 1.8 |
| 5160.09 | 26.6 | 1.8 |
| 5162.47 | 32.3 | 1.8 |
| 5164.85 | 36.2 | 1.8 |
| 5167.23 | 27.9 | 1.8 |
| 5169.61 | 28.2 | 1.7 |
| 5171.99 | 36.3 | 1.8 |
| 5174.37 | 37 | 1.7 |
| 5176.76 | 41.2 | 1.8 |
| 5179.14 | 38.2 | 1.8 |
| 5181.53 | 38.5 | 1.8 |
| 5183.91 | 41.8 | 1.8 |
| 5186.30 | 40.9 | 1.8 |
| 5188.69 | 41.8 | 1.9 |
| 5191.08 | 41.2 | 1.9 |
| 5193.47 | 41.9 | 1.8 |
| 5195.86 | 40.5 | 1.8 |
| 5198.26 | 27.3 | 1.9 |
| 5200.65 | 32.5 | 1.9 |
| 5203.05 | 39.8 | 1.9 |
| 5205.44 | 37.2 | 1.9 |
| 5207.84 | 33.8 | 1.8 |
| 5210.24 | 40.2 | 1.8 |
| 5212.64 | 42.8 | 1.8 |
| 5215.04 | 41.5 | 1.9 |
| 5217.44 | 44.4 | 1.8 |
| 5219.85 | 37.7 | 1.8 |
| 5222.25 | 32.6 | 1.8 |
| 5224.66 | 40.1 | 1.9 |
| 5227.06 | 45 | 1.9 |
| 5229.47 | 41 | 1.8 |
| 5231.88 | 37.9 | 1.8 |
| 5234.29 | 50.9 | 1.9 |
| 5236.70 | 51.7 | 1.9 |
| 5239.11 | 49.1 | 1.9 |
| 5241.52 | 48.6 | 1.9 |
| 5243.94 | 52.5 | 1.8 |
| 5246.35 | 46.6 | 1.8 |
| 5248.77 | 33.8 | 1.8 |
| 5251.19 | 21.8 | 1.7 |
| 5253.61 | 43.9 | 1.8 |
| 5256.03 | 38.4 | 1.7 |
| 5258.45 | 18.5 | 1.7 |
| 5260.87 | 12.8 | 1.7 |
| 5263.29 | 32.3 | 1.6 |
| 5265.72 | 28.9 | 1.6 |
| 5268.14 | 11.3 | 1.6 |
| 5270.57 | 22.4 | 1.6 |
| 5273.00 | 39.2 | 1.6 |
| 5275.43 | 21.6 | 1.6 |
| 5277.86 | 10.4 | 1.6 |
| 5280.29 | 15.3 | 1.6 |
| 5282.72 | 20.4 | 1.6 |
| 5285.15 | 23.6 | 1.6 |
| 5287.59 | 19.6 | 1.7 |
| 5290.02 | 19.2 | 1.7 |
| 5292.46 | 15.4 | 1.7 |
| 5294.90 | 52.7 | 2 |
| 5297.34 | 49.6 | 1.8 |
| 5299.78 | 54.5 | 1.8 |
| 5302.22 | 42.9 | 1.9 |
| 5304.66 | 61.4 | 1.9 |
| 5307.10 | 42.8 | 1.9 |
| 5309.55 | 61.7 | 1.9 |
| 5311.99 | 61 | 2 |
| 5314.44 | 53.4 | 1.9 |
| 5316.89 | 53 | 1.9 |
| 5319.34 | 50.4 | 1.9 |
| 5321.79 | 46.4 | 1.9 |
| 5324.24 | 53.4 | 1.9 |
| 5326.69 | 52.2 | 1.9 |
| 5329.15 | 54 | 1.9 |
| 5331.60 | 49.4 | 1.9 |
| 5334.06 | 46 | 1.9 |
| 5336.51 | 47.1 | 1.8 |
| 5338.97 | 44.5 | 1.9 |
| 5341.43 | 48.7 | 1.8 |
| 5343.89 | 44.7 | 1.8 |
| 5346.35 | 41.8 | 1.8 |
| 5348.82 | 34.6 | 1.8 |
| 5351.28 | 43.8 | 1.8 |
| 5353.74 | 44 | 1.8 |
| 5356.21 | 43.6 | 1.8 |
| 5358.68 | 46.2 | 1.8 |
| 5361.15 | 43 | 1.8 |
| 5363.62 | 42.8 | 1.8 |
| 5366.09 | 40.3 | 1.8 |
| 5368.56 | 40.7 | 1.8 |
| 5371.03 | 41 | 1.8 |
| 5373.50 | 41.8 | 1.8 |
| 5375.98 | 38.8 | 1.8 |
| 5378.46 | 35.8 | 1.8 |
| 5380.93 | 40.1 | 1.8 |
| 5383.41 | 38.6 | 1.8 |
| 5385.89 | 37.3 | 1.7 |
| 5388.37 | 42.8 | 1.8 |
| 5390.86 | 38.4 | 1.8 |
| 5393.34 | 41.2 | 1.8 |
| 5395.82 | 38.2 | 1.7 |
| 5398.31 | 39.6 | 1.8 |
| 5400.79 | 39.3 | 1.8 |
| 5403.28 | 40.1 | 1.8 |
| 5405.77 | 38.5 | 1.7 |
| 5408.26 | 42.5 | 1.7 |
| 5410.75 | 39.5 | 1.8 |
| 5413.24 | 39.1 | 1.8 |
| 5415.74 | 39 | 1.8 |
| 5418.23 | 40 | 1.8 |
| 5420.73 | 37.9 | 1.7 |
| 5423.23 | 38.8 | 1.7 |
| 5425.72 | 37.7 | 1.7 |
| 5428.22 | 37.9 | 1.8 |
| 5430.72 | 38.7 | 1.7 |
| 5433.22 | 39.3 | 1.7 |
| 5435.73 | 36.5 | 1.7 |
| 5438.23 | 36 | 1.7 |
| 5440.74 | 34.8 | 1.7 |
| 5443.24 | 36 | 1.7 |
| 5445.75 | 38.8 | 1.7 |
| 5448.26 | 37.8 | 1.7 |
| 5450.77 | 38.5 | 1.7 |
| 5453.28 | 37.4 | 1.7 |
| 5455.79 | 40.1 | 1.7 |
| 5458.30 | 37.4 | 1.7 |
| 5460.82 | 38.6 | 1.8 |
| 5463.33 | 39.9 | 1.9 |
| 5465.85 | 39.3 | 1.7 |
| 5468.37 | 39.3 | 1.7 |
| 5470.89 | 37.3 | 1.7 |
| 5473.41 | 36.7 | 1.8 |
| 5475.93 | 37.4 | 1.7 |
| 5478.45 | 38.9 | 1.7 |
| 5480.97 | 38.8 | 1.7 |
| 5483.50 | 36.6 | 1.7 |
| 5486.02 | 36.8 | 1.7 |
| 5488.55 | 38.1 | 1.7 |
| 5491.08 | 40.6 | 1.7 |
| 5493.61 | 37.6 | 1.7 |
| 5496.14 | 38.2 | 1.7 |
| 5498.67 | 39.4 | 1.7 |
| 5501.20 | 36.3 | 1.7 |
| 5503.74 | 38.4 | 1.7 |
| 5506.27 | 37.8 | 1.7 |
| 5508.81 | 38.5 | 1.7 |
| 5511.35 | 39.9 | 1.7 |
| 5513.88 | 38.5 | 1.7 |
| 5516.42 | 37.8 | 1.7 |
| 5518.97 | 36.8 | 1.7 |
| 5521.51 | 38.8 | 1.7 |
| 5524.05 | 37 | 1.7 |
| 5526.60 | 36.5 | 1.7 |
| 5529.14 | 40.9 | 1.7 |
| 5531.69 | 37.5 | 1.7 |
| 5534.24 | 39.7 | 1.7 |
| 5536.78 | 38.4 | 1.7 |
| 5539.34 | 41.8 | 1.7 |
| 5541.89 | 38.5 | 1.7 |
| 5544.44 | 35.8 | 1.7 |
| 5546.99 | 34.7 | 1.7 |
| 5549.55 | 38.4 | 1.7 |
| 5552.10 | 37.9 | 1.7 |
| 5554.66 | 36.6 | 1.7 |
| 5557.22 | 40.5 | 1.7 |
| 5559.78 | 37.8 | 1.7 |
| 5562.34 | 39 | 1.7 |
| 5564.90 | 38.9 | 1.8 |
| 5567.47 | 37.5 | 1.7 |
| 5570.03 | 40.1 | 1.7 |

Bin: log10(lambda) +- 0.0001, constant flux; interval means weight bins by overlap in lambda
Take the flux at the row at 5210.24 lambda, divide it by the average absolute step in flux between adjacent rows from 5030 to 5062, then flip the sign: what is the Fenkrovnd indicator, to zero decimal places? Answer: -21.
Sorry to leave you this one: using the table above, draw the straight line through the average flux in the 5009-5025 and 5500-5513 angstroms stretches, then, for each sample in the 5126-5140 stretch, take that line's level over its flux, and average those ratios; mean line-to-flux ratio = 1.09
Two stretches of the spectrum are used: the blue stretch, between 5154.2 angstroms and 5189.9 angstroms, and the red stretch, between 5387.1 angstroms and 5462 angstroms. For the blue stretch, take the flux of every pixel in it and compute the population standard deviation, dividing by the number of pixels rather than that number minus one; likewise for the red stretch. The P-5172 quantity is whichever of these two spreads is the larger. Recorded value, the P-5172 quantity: 4.9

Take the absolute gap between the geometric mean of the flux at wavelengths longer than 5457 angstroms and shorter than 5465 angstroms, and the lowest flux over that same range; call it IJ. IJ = 1.22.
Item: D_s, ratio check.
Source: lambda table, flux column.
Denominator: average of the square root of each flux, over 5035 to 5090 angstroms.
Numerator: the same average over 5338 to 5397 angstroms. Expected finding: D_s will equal 1.15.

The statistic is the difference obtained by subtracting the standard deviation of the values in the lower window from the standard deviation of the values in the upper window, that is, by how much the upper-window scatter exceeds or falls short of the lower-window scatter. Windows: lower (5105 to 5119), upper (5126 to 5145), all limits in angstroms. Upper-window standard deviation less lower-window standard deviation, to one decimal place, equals 0.6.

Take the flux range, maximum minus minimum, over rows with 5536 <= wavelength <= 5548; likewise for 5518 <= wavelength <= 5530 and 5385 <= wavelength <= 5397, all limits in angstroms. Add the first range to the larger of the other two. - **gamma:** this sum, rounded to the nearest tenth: 12.6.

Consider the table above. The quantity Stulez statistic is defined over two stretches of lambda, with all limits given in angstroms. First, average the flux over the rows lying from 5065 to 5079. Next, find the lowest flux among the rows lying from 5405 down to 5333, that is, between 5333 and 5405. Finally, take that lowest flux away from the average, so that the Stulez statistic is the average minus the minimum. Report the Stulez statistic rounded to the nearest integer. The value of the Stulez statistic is -3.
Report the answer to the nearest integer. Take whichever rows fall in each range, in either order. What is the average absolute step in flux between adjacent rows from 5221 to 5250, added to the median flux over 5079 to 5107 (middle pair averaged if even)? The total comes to 35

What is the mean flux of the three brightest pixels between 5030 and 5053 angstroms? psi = 33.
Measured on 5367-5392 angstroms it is 42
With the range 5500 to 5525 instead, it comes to 39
